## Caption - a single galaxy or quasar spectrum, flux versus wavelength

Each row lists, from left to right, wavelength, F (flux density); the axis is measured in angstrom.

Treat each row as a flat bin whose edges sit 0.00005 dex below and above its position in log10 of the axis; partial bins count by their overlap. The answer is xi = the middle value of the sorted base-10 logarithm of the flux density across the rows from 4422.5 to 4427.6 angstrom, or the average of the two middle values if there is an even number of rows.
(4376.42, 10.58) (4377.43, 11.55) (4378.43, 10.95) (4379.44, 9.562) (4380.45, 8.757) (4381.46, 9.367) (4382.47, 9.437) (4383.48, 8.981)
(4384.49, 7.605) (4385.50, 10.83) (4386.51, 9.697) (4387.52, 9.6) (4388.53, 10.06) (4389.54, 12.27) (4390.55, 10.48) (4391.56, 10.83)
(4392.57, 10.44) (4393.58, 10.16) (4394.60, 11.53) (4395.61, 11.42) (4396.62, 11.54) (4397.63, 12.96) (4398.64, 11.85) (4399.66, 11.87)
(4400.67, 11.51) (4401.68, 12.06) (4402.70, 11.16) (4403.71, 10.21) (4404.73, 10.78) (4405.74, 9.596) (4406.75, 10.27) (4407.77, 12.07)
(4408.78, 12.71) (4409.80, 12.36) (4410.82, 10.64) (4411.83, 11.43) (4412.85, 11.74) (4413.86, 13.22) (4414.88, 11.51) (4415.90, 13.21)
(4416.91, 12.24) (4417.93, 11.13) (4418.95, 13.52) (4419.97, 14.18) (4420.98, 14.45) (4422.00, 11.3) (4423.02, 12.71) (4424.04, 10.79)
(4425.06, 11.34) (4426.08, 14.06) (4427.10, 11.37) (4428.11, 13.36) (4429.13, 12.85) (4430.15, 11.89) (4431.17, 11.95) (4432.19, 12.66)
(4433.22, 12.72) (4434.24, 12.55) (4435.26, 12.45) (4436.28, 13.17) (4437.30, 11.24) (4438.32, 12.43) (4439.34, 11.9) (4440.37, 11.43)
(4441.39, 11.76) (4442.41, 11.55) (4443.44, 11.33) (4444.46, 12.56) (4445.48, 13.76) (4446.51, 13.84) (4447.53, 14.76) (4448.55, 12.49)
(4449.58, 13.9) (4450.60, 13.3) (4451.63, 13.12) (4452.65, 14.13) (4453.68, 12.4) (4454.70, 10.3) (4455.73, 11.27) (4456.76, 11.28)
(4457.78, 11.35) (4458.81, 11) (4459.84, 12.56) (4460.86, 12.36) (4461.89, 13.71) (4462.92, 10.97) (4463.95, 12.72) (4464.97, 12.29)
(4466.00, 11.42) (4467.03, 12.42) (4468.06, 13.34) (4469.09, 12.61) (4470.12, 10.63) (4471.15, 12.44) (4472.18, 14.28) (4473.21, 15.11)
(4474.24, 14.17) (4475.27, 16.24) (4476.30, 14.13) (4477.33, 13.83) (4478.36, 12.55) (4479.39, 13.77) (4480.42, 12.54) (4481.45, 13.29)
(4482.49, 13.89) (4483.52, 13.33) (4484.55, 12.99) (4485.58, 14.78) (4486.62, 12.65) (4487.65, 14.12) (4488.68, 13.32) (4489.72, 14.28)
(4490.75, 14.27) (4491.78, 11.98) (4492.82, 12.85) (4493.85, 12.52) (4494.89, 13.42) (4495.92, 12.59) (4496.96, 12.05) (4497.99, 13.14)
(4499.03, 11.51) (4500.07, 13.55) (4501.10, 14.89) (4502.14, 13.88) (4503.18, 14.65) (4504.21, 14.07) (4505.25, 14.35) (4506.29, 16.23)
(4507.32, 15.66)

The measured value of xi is 1.06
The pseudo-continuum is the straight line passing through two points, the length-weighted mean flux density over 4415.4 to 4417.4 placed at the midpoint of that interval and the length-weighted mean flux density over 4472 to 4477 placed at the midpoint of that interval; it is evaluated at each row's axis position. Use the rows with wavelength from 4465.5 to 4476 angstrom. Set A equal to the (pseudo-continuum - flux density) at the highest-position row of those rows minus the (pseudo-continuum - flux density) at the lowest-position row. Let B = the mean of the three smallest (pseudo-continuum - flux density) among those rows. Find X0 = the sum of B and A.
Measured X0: -5.0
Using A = -4.5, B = -0.5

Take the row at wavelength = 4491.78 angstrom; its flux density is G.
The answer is 11.98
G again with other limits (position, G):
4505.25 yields 14.35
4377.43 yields 11.55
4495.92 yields 12.59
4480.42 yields 12.54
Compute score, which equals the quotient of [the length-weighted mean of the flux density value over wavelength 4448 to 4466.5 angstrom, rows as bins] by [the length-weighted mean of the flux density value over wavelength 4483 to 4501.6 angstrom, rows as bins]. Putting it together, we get 0.93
